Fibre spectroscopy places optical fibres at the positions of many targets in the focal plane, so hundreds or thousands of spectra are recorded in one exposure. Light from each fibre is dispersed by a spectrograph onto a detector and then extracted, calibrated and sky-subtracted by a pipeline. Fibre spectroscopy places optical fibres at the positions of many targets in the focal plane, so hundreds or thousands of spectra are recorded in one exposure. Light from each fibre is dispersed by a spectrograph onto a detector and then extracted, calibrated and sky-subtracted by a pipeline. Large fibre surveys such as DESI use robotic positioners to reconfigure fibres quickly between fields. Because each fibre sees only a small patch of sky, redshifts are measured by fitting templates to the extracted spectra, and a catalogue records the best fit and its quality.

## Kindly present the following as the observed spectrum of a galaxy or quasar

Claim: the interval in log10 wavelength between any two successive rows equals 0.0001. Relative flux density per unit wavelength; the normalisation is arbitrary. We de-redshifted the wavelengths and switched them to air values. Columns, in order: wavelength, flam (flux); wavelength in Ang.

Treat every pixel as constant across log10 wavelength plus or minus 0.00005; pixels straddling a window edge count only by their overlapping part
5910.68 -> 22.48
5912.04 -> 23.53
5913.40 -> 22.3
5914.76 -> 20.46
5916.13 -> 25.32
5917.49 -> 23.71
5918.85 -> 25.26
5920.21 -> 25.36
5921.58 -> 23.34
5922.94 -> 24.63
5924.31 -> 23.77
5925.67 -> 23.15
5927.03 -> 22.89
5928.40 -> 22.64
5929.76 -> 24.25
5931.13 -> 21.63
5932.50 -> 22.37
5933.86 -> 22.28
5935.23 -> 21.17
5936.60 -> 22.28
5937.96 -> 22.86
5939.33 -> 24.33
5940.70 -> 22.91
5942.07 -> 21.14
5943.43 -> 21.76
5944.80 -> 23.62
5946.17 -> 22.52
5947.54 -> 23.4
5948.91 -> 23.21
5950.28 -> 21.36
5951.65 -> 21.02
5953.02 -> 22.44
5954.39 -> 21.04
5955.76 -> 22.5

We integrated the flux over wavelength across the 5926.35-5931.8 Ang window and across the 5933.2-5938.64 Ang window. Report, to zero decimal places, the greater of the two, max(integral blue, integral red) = 125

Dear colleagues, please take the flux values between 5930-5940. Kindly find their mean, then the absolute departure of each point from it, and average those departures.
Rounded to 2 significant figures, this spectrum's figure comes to 0.67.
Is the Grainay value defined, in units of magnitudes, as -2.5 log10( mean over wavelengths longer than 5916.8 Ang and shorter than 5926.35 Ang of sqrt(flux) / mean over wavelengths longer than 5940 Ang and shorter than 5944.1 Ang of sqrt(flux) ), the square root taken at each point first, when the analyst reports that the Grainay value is -0.05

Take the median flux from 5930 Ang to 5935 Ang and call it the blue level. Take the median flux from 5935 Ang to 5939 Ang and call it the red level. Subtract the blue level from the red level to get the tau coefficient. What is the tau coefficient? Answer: 0.0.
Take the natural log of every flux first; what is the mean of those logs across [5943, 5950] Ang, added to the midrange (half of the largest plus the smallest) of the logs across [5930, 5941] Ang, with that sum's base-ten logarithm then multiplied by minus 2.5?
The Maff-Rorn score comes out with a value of -1.990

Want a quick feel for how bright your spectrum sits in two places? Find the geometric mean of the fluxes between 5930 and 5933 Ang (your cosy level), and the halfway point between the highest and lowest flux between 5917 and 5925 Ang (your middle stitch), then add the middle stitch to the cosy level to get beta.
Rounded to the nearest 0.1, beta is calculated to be 46.3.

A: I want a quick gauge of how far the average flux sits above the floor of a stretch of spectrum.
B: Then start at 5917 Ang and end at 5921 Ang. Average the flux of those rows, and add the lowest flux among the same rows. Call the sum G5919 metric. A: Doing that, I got 48.5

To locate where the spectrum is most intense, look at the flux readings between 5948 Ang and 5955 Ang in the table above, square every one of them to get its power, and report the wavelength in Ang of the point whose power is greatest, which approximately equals 5948.91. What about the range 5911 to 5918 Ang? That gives 5916.13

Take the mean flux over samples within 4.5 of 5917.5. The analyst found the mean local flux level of 23.7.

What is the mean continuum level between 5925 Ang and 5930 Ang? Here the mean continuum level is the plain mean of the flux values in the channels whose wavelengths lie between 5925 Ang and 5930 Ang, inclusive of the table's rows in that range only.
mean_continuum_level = 23.2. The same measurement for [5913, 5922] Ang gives 23.7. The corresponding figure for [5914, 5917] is 22.9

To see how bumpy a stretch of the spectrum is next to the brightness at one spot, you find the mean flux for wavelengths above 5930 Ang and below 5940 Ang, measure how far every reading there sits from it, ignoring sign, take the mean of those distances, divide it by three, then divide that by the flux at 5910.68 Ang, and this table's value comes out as 0.0100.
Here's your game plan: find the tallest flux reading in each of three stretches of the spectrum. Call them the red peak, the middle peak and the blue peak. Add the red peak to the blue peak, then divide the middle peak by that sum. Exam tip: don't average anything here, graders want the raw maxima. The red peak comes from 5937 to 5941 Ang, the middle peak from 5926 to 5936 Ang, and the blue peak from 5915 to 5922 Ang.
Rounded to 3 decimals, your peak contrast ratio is 0.488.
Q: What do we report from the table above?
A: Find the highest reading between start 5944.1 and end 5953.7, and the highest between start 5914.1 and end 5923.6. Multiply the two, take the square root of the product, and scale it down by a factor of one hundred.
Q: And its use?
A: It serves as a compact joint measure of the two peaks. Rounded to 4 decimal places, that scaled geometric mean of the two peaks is 0.2447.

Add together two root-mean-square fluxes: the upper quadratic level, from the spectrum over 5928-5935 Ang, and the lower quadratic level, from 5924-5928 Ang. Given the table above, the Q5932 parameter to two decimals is 45.92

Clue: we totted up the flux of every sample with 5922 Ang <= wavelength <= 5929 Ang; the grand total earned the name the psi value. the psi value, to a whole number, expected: 117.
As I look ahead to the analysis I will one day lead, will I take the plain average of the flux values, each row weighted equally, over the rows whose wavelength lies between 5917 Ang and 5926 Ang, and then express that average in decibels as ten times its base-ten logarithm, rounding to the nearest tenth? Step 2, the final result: 13.8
